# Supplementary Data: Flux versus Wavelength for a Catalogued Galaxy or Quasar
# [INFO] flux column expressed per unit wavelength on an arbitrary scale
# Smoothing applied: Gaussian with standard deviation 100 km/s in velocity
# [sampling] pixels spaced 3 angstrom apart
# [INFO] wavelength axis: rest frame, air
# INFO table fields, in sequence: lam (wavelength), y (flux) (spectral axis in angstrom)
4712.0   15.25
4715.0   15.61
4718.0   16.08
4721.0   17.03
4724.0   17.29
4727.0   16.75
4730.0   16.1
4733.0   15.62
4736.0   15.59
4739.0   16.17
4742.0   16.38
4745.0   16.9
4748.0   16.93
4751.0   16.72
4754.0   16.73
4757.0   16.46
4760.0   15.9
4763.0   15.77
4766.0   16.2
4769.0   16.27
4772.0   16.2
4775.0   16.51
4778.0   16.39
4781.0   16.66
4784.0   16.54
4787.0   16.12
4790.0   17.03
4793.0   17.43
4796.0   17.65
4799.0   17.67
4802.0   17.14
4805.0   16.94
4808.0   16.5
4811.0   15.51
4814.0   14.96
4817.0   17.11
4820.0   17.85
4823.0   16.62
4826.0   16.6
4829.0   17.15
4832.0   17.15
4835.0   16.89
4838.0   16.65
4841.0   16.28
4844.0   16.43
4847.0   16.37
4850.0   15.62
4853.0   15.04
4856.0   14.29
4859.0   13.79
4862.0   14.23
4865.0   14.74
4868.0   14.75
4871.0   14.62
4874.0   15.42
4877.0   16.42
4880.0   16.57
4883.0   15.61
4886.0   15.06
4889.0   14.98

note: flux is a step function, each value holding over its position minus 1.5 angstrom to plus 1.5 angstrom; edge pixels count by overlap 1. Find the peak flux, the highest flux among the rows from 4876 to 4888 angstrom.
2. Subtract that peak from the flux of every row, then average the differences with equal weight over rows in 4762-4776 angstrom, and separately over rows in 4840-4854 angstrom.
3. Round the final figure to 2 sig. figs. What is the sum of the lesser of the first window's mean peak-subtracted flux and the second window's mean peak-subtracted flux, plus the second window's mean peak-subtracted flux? -1.2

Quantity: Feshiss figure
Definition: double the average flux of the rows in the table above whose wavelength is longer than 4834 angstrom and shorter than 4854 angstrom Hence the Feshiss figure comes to 32.4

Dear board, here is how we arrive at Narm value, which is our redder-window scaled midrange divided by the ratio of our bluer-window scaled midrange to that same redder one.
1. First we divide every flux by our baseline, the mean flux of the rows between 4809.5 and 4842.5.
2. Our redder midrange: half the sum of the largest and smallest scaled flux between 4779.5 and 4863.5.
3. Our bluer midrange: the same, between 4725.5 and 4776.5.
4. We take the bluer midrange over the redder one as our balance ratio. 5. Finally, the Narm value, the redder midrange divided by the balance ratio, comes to 0.926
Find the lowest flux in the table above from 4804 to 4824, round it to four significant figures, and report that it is 14.96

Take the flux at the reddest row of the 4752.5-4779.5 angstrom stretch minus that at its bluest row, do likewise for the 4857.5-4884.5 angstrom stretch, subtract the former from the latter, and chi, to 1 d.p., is 2.2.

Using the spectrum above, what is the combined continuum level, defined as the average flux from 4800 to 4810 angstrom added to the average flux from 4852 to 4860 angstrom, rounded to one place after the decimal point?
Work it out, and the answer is 31.2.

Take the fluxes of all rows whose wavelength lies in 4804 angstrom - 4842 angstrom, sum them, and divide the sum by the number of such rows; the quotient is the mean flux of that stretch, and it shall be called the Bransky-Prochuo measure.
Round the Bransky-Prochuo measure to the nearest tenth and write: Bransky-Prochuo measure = 16.6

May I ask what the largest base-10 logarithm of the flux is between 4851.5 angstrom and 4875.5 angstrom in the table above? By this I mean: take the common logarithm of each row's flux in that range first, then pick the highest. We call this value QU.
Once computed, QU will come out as 1.188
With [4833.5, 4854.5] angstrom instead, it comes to 1.228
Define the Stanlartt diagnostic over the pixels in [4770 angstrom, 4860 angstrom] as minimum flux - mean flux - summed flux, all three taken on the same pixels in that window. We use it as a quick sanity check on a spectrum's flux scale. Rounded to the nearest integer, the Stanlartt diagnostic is -496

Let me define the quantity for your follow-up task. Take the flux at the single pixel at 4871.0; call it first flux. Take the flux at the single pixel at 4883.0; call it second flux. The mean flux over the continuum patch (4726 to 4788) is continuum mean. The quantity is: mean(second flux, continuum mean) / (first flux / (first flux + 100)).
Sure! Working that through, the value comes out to 125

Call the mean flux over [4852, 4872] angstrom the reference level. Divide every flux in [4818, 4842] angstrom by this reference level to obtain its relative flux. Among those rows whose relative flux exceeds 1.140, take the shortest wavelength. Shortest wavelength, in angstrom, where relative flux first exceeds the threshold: 4820.0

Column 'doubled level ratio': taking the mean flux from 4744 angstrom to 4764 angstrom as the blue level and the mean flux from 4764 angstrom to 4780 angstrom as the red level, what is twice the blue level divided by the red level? 2.02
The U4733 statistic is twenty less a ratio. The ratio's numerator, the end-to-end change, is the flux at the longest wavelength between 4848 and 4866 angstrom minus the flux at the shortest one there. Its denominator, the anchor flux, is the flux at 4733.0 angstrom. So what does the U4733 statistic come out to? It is 20.1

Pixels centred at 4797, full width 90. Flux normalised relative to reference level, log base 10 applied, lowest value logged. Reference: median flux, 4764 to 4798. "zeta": -0.04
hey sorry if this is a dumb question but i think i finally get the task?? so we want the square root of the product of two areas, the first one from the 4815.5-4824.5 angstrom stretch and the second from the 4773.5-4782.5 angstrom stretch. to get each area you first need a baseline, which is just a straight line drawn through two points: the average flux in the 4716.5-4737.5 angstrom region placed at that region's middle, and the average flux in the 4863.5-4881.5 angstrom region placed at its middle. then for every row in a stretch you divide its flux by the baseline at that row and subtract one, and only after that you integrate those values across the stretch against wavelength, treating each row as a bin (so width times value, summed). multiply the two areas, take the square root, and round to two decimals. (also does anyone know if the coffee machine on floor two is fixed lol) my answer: 0.48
